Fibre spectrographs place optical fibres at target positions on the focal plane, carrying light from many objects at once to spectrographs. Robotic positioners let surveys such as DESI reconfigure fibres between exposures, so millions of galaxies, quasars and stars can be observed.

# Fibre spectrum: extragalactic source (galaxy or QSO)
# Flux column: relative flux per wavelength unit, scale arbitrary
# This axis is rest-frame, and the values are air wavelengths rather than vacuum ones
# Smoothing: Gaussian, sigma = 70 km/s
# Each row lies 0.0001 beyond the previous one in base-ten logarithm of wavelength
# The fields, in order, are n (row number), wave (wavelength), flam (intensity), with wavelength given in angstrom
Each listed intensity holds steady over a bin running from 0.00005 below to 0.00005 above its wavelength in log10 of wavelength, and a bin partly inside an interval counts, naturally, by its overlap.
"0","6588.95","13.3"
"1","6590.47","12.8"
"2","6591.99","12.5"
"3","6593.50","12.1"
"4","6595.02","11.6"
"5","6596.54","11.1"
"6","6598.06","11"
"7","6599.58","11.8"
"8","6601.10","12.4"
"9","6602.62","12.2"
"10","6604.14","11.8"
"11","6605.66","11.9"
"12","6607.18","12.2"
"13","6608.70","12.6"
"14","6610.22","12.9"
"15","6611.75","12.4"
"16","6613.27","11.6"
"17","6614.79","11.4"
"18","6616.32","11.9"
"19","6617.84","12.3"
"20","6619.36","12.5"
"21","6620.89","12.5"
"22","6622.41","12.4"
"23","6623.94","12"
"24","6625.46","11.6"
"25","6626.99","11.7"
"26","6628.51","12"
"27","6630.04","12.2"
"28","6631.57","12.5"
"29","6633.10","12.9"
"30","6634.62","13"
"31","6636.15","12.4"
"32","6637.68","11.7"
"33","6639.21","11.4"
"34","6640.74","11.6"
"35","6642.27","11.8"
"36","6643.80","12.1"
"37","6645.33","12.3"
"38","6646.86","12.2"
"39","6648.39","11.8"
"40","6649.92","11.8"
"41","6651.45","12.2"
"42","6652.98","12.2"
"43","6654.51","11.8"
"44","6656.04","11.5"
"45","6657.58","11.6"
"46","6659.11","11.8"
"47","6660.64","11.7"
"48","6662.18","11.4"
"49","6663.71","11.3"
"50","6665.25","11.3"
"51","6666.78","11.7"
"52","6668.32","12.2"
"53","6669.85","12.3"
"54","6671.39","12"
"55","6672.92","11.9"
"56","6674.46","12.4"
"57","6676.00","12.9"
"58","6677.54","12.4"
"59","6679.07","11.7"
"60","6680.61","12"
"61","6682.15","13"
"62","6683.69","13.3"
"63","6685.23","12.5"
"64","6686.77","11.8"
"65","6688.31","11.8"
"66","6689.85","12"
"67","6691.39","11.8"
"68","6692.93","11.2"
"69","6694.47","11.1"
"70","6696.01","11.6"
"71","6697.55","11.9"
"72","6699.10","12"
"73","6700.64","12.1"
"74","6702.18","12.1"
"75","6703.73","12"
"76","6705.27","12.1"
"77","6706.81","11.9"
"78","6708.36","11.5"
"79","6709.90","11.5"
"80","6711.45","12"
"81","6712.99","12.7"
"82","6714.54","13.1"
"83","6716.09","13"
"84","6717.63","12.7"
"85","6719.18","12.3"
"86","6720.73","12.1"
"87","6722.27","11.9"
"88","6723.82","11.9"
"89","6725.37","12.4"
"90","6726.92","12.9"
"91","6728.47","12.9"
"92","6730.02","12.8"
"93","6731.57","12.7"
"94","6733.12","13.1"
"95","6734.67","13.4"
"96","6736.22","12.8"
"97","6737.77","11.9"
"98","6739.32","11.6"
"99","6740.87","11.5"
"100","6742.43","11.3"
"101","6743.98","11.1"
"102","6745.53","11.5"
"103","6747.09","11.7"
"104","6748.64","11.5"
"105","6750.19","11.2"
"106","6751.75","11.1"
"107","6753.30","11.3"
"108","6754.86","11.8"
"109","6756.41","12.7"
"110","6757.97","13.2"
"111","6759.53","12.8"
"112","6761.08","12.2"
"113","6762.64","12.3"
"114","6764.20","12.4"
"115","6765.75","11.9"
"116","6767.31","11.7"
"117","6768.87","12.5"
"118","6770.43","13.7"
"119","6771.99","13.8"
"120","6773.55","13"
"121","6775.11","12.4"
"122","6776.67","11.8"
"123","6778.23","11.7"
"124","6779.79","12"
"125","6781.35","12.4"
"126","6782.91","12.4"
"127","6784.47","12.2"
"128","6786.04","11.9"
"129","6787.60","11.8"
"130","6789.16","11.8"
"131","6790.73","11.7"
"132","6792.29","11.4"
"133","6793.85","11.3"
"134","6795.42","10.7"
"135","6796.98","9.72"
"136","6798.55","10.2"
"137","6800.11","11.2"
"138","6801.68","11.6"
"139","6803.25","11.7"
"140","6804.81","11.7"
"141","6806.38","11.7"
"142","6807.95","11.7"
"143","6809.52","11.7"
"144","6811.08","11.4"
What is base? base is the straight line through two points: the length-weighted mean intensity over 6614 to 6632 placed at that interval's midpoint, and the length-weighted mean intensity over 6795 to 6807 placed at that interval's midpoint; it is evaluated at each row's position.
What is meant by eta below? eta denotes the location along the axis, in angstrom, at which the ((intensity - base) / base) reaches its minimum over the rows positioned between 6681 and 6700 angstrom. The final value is 6694.47 angstrom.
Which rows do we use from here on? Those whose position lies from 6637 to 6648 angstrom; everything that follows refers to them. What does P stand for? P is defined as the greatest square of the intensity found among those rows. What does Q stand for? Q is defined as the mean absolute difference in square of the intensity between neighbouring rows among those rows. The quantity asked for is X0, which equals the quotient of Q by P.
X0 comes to 0.034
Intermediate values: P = 151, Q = 5.1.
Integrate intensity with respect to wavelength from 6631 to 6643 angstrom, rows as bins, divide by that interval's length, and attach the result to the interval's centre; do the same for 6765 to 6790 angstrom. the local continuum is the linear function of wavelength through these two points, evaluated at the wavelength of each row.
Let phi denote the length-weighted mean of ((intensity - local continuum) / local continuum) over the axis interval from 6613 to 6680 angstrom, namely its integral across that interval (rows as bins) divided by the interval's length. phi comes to -0.014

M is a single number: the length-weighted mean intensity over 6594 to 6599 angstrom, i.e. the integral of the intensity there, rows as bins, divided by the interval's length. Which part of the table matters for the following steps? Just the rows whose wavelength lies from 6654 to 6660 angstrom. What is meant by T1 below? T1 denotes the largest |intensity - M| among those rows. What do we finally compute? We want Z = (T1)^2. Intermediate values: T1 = 0.5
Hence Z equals 0.3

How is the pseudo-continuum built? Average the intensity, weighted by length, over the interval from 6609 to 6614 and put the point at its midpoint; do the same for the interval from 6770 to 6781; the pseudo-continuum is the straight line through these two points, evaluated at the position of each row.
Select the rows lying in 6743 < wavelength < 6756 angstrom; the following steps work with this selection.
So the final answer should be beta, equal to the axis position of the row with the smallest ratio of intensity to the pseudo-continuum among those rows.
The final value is 6751.75 angstrom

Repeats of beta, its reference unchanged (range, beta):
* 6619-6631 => 6625.46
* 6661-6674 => 6665.25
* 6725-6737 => 6725.37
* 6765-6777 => 6767.31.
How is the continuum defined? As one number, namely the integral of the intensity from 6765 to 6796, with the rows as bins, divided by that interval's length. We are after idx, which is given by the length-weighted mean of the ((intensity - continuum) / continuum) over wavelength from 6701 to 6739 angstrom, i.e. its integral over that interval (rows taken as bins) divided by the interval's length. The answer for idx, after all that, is 0.023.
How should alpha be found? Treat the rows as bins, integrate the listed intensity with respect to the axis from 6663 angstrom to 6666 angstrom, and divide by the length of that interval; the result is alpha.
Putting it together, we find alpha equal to 11.3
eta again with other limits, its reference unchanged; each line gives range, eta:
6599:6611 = 6599.58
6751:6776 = 6751.75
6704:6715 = 6708.36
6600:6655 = 6614.79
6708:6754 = 6743.98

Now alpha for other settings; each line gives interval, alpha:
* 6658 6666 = 11.5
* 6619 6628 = 12.1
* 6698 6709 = 12.0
